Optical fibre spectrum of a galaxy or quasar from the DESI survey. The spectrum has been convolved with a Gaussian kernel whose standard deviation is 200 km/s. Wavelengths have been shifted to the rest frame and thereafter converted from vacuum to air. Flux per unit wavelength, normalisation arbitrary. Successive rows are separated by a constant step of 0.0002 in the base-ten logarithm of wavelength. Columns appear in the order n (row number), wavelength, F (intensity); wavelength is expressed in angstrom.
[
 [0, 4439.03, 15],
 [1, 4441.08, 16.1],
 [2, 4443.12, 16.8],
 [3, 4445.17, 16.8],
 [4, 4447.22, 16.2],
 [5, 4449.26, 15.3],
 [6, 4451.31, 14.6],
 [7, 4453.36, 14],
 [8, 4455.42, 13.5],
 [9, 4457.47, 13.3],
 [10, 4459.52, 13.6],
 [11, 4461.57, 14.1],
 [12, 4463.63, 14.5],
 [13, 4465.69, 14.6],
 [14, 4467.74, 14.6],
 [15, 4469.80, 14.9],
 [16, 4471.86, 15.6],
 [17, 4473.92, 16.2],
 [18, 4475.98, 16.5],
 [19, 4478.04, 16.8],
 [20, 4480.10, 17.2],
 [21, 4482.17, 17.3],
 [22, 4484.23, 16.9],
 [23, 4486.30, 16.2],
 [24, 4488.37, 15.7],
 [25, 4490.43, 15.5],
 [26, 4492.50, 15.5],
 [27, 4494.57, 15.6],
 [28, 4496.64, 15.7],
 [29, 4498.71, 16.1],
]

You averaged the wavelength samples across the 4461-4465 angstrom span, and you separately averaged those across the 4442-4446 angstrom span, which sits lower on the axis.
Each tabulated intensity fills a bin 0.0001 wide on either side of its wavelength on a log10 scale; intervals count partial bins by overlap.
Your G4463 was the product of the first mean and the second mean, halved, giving 120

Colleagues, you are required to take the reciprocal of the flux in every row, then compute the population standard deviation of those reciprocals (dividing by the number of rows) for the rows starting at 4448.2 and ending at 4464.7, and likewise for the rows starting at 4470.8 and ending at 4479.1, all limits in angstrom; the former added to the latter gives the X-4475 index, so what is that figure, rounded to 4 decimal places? 0.0048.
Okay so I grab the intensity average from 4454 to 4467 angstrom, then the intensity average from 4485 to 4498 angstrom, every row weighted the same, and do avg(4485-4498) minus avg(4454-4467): 1.8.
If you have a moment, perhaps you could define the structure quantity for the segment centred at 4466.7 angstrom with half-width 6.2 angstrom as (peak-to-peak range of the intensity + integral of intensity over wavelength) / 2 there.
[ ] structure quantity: 92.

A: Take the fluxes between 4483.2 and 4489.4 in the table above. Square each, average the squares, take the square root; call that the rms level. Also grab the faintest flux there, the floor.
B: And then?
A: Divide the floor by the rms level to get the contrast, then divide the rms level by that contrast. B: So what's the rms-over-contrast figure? 16.9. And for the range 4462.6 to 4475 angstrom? 15.7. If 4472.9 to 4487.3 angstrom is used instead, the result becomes 17.3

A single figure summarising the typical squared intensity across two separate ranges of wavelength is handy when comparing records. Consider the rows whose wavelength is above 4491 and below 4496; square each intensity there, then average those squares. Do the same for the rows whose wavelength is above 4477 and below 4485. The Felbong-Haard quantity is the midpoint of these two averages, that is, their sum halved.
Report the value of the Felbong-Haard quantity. 266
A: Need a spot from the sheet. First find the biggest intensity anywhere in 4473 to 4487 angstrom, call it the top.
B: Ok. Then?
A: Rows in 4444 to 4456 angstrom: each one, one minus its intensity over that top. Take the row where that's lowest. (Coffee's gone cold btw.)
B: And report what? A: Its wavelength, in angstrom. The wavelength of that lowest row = 4445.17 angstrom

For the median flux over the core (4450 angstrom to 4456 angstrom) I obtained 14.0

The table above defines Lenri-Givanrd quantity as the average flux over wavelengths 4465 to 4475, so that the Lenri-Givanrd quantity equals 15.2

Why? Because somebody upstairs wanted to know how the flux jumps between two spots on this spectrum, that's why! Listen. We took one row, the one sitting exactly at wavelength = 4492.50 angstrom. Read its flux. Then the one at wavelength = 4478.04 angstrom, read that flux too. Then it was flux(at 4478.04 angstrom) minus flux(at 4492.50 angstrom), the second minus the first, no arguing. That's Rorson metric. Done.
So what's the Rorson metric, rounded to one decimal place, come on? 1.3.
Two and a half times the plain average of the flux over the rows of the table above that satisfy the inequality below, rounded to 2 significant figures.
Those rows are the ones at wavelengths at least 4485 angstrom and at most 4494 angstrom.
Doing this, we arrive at 39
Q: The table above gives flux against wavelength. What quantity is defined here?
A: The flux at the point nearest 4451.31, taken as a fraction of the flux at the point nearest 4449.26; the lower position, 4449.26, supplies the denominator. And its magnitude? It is 0.95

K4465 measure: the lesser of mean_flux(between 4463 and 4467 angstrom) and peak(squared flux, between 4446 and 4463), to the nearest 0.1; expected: 14.6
